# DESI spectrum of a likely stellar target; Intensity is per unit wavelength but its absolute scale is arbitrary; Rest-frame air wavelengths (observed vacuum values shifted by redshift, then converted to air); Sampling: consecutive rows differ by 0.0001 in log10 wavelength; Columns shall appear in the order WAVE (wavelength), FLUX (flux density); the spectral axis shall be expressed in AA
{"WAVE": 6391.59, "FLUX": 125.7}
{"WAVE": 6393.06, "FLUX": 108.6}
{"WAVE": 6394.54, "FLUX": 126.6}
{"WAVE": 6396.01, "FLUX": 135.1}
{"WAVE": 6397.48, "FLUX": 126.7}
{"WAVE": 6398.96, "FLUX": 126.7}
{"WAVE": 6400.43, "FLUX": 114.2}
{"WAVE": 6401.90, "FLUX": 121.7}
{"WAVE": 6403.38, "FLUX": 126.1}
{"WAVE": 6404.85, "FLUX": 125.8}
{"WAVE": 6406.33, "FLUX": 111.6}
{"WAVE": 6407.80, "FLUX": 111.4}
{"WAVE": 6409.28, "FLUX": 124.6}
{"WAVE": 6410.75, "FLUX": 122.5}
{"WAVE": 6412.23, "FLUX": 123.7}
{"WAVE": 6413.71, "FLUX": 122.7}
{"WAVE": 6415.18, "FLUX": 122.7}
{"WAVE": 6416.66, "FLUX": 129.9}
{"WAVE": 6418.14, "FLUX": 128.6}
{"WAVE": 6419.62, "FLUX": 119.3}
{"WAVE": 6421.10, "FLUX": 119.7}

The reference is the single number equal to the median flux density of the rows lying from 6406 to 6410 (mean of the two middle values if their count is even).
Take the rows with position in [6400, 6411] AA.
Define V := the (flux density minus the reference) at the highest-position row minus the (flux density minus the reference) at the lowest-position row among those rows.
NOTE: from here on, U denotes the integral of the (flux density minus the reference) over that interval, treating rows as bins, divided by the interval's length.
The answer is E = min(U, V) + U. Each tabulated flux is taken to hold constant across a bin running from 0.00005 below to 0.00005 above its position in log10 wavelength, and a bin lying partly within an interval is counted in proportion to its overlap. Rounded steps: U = 8.2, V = 8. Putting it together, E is 16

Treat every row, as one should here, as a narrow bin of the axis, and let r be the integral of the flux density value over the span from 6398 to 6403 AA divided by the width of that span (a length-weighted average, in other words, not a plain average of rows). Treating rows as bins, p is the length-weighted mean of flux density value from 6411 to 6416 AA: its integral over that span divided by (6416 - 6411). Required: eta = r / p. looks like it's 0.99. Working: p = 123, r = 121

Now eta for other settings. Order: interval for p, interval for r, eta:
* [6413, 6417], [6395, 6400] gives 1.03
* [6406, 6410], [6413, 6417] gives 1.07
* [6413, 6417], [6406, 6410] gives 0.93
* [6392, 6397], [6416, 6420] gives 1.02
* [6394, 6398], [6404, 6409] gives 0.90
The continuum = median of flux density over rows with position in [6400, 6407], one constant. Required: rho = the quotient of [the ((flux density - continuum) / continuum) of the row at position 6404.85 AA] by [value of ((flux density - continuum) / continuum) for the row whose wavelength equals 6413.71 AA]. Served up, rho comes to 4.1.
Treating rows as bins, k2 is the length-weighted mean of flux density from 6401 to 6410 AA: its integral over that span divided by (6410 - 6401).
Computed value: 120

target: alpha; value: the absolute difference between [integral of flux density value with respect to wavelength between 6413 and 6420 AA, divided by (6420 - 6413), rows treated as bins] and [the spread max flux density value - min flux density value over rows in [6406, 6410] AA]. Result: 112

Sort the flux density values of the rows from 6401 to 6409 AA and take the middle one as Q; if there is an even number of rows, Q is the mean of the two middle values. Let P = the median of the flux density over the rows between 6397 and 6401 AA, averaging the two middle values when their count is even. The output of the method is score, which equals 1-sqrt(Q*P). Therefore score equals -123.2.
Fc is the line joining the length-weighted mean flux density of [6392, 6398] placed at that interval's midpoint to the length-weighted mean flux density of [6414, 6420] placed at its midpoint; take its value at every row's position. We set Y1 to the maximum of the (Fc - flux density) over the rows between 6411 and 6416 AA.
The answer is 3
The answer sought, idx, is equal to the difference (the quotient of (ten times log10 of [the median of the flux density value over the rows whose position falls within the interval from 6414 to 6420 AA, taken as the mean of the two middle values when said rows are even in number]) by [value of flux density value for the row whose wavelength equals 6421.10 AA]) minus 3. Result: -2.82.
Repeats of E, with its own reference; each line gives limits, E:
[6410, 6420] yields 10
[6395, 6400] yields 8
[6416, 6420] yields 4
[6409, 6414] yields 10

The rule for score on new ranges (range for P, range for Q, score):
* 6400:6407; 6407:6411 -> -121.1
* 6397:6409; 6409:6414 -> -122.5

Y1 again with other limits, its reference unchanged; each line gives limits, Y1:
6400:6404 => 10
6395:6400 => -2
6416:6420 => 6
